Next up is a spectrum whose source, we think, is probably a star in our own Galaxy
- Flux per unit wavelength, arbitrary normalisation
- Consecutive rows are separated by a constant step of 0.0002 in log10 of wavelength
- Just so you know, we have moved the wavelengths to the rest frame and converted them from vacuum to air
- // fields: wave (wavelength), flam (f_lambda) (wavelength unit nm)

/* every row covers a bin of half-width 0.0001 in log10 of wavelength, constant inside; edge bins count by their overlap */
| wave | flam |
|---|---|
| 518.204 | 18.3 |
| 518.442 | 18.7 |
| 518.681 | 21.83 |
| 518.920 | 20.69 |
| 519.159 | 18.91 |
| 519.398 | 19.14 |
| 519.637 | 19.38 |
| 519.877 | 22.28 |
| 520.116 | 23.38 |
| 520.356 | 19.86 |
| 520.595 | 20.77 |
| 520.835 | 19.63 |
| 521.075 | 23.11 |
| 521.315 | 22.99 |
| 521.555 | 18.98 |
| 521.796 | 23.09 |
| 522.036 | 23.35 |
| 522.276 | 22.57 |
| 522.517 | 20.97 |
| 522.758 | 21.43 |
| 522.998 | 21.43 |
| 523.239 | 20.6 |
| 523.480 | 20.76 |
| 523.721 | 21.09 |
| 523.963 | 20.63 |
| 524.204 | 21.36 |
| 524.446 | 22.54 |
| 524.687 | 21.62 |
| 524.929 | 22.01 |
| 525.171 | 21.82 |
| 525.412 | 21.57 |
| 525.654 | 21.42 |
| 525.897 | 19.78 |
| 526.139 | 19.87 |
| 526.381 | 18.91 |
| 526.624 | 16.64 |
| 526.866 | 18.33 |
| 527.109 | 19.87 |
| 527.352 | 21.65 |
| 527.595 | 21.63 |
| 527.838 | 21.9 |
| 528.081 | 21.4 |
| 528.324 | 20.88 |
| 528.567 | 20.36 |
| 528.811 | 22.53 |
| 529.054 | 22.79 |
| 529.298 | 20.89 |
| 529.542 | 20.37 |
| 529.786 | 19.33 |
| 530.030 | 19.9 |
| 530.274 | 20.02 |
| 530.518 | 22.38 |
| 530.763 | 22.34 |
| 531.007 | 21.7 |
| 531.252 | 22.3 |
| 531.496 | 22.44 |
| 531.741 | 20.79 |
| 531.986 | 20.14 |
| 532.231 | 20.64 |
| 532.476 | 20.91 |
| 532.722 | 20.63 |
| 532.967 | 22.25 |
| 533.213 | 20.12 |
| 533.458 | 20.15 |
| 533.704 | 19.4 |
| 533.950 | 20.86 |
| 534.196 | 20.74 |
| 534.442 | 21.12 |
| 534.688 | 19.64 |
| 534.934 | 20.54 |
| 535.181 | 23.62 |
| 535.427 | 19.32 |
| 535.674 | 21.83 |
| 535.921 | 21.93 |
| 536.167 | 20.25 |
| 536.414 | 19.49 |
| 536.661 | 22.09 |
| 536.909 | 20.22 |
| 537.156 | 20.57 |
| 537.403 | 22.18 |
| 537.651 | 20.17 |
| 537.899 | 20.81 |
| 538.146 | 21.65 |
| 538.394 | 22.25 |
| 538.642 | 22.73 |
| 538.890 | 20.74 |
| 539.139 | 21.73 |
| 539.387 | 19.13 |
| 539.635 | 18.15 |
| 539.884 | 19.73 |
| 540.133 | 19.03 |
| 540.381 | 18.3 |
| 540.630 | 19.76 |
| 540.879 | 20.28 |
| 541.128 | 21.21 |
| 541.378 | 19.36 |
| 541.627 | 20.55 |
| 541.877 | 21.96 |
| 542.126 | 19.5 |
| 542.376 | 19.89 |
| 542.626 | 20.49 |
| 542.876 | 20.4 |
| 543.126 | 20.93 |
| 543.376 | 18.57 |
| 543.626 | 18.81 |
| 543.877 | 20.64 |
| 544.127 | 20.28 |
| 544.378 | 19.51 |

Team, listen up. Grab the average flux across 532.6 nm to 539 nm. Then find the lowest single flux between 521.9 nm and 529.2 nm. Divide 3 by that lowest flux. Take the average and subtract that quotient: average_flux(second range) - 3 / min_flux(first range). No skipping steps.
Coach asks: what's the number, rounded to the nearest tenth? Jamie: 20.8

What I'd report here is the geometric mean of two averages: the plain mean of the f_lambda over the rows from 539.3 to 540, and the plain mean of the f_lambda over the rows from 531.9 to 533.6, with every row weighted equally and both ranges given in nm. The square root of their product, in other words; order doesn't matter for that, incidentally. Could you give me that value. 19.8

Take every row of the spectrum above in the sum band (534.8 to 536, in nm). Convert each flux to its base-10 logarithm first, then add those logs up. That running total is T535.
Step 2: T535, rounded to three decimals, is 6.652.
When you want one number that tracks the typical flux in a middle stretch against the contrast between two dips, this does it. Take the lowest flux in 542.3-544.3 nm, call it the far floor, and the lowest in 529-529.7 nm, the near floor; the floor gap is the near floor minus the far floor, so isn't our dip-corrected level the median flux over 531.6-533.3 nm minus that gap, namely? 18.8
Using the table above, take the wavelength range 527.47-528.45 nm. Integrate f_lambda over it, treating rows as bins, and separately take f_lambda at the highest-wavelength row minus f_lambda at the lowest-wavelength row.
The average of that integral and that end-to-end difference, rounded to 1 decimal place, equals 10.1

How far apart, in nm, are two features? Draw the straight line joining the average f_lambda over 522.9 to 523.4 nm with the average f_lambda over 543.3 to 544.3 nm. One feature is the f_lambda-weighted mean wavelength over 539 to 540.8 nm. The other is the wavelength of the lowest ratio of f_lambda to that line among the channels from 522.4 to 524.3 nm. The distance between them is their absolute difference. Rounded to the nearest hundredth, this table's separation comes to 16.63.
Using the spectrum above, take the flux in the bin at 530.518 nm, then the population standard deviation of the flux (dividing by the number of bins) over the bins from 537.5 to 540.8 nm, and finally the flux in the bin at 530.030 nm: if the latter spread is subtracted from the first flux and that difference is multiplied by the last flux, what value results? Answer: 417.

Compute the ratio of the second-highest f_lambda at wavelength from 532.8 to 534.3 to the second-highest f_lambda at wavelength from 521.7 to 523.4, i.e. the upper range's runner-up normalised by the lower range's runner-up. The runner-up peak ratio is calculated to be 0.90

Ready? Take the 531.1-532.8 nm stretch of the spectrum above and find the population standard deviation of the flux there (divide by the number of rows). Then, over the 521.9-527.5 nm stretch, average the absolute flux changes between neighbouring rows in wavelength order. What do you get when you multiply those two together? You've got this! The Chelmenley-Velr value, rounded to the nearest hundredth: 0.69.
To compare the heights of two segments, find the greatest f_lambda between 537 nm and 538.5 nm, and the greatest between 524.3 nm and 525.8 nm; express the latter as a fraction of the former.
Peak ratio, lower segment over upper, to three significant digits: 1.01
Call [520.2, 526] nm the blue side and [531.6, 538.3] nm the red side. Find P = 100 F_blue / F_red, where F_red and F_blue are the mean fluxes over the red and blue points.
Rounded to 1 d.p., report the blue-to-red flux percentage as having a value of 102.8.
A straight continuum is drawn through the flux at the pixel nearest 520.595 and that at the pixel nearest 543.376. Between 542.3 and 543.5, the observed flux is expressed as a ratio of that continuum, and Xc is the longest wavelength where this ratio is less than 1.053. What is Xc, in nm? 543.376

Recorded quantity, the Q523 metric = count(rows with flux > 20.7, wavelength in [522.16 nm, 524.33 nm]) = 7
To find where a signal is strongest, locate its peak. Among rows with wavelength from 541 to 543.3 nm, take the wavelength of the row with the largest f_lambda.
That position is 541.877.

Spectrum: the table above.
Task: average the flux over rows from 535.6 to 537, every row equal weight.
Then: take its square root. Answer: 4.58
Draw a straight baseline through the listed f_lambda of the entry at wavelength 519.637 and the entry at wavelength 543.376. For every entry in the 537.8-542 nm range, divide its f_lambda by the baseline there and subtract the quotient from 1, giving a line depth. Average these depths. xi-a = -0.093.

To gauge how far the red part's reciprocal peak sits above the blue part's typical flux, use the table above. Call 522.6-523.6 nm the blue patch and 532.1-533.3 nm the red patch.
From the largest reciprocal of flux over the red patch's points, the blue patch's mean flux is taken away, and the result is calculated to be -21.0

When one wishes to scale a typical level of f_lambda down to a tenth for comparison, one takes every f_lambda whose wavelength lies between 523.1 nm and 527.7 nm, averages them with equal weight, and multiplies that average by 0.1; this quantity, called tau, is 2.06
